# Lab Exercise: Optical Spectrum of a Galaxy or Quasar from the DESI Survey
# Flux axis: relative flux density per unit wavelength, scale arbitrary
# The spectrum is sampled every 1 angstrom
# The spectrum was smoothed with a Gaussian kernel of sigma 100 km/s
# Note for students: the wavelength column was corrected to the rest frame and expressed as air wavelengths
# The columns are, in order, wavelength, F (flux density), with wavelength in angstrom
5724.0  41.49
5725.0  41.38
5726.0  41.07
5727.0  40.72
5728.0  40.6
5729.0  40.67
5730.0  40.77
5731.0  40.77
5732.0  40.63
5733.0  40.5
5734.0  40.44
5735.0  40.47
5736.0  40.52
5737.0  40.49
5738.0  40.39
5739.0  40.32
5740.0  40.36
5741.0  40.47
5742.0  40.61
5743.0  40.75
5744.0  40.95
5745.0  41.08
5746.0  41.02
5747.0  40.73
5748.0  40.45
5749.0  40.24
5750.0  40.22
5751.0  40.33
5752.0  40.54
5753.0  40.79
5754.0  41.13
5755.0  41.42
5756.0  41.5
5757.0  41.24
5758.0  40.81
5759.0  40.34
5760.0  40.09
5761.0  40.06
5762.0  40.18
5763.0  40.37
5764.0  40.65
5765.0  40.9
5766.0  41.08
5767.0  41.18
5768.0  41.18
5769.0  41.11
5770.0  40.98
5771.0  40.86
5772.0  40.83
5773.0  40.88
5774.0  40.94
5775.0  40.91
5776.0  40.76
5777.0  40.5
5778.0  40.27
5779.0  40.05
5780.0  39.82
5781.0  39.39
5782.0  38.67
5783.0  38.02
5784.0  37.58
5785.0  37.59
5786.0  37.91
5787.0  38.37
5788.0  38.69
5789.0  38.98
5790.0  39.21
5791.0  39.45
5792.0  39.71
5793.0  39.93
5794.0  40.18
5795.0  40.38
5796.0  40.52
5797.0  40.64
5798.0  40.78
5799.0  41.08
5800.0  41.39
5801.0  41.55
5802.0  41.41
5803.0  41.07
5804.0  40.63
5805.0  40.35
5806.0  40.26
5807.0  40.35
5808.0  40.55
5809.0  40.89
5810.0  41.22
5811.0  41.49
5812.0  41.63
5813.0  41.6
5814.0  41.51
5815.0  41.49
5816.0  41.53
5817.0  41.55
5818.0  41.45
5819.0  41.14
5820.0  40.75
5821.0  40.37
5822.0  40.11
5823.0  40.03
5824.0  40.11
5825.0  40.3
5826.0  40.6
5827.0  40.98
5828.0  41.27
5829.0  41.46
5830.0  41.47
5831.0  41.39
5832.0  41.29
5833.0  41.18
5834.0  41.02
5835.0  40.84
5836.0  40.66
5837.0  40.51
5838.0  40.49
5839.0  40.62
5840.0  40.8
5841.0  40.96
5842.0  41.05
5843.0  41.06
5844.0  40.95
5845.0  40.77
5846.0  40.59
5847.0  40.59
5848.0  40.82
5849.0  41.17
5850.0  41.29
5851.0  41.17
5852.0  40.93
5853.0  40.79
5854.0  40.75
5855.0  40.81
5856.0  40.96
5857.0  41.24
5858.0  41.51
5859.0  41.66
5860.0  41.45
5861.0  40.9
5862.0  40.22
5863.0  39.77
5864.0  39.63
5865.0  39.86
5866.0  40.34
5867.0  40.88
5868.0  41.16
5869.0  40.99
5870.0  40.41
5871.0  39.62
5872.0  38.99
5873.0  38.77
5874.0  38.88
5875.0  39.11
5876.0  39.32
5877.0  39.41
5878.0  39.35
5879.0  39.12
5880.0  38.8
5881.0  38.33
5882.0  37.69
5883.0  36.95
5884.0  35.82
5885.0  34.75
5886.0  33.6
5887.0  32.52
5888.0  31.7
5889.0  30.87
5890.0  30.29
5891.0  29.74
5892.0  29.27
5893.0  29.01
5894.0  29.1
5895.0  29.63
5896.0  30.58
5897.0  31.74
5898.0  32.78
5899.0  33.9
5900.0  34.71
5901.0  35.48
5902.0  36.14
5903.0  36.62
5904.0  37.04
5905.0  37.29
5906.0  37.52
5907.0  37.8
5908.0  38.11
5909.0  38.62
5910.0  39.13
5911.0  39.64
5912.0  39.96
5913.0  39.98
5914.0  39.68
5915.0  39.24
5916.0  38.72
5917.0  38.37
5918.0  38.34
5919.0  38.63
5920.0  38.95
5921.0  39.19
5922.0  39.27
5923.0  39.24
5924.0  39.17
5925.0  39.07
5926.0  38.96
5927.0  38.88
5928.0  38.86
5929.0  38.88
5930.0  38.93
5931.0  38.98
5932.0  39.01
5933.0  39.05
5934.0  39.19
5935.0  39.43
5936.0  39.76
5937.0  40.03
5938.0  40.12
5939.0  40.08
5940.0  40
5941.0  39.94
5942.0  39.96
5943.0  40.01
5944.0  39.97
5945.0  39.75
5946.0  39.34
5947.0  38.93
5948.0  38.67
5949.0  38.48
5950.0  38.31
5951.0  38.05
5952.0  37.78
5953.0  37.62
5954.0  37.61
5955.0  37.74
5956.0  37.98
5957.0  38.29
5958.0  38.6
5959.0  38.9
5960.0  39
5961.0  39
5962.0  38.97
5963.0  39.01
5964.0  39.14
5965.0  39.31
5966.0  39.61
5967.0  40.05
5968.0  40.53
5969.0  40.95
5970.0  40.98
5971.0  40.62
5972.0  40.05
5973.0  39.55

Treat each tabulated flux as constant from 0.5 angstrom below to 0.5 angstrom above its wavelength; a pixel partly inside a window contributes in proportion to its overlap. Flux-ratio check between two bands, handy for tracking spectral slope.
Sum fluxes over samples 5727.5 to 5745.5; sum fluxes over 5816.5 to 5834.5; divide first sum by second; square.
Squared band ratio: 0.98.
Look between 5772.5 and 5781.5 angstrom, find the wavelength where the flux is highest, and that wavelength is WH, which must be 5774.0 angstrom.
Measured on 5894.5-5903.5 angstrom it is 5903.0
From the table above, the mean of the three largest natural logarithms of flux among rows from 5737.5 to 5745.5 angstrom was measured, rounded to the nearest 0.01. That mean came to 3.71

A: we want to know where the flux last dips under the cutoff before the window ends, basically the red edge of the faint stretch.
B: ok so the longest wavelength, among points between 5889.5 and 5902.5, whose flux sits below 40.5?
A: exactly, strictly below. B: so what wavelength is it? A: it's 5902.0 angstrom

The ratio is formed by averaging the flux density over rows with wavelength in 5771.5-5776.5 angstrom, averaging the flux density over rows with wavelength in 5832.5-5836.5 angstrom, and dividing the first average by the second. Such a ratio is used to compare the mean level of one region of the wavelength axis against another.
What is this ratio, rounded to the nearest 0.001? 0.999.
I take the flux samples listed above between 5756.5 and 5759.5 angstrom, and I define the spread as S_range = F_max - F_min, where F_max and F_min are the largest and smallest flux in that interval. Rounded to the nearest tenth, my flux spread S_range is 0.9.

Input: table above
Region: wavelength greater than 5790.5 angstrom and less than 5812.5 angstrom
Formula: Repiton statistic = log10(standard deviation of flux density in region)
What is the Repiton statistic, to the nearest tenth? -0.2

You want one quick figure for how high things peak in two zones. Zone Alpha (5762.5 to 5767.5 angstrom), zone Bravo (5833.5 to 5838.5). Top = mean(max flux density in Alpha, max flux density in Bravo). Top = 41.1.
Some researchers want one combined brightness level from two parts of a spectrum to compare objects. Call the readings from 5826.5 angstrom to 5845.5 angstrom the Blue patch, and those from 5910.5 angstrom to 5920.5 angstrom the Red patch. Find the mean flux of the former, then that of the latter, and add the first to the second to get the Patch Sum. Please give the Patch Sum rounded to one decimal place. 80.1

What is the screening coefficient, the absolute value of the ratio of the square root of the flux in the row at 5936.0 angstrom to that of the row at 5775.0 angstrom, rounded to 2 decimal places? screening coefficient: 0.99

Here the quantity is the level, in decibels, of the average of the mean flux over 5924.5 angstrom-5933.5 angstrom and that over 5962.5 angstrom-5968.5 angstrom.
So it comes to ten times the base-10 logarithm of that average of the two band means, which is 15.9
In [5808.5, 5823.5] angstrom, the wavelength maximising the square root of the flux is 5812.0 angstrom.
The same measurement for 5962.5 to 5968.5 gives 5968.0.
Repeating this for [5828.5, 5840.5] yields 5830.0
